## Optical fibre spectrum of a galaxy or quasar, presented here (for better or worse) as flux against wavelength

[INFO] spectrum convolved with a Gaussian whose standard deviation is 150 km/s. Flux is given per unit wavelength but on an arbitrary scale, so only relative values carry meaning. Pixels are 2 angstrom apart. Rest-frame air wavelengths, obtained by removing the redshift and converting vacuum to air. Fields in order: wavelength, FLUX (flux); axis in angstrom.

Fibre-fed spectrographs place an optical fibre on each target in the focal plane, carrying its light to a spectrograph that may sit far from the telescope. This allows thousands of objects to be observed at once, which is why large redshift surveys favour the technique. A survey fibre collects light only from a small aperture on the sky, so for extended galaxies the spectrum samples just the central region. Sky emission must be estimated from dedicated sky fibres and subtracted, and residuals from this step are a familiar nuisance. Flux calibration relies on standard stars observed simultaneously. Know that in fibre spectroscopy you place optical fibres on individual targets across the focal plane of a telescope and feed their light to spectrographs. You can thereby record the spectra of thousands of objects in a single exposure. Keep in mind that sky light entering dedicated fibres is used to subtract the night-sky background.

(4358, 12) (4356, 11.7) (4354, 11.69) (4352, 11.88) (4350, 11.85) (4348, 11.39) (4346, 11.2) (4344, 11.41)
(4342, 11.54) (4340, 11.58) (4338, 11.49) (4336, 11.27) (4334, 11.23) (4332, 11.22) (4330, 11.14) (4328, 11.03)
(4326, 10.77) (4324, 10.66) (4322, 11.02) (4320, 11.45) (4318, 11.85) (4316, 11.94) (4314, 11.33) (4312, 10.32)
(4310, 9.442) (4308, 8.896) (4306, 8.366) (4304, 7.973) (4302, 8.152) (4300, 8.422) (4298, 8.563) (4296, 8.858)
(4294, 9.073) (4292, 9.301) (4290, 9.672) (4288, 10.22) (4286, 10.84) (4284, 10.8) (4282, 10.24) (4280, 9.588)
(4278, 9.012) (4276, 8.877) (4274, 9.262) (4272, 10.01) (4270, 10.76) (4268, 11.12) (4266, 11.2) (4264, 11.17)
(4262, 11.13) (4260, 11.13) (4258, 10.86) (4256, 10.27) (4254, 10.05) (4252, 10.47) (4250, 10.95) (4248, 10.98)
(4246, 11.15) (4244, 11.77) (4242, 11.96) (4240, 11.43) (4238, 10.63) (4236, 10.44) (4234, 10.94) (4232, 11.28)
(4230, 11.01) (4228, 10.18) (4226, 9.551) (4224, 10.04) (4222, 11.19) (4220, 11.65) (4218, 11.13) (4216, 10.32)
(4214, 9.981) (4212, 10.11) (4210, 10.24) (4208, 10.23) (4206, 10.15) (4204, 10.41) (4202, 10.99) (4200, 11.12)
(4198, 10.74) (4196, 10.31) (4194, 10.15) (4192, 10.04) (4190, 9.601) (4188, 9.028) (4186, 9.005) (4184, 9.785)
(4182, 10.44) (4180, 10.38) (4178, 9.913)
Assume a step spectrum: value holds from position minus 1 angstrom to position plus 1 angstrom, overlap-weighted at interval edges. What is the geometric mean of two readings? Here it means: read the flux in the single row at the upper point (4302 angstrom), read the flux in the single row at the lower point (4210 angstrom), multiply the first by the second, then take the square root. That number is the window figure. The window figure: 9.1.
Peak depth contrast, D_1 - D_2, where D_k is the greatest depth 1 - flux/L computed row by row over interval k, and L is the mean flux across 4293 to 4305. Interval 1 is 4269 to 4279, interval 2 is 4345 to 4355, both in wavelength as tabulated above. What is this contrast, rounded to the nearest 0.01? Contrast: 0.27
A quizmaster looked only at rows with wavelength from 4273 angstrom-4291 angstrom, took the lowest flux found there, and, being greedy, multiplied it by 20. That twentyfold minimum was 178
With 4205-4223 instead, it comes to 200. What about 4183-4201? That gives 180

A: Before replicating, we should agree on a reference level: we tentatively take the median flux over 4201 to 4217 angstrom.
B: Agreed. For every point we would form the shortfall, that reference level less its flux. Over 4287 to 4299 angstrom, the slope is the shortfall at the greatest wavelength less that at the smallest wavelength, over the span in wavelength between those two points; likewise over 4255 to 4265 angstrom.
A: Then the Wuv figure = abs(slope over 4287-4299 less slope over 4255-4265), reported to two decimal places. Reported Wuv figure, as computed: 0.28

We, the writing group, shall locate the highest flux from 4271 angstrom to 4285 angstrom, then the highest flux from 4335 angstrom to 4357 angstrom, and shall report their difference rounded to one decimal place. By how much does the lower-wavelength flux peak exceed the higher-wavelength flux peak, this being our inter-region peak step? -1.1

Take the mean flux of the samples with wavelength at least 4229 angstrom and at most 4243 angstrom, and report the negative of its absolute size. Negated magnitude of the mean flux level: -11.1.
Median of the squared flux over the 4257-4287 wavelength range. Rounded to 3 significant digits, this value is 117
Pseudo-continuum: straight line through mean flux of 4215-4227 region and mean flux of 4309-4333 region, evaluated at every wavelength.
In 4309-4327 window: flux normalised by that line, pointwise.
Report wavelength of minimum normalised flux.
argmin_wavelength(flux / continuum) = 4310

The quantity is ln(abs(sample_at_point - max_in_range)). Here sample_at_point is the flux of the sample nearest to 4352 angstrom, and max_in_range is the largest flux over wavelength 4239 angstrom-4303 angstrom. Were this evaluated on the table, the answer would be -2.5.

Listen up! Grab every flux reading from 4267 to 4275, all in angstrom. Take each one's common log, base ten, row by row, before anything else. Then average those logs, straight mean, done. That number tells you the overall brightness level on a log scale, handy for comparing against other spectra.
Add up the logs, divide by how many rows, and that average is 1.01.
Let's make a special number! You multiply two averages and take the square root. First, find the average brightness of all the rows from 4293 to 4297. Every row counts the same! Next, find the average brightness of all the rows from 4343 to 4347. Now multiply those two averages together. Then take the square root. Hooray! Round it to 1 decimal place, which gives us 10.1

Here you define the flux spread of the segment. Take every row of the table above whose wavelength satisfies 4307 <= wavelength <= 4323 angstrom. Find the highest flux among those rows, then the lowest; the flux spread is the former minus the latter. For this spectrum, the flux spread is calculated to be 3.0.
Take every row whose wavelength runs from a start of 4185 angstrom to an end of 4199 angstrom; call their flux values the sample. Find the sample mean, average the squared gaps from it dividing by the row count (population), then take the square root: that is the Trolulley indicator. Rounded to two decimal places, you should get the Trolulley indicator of 0.61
